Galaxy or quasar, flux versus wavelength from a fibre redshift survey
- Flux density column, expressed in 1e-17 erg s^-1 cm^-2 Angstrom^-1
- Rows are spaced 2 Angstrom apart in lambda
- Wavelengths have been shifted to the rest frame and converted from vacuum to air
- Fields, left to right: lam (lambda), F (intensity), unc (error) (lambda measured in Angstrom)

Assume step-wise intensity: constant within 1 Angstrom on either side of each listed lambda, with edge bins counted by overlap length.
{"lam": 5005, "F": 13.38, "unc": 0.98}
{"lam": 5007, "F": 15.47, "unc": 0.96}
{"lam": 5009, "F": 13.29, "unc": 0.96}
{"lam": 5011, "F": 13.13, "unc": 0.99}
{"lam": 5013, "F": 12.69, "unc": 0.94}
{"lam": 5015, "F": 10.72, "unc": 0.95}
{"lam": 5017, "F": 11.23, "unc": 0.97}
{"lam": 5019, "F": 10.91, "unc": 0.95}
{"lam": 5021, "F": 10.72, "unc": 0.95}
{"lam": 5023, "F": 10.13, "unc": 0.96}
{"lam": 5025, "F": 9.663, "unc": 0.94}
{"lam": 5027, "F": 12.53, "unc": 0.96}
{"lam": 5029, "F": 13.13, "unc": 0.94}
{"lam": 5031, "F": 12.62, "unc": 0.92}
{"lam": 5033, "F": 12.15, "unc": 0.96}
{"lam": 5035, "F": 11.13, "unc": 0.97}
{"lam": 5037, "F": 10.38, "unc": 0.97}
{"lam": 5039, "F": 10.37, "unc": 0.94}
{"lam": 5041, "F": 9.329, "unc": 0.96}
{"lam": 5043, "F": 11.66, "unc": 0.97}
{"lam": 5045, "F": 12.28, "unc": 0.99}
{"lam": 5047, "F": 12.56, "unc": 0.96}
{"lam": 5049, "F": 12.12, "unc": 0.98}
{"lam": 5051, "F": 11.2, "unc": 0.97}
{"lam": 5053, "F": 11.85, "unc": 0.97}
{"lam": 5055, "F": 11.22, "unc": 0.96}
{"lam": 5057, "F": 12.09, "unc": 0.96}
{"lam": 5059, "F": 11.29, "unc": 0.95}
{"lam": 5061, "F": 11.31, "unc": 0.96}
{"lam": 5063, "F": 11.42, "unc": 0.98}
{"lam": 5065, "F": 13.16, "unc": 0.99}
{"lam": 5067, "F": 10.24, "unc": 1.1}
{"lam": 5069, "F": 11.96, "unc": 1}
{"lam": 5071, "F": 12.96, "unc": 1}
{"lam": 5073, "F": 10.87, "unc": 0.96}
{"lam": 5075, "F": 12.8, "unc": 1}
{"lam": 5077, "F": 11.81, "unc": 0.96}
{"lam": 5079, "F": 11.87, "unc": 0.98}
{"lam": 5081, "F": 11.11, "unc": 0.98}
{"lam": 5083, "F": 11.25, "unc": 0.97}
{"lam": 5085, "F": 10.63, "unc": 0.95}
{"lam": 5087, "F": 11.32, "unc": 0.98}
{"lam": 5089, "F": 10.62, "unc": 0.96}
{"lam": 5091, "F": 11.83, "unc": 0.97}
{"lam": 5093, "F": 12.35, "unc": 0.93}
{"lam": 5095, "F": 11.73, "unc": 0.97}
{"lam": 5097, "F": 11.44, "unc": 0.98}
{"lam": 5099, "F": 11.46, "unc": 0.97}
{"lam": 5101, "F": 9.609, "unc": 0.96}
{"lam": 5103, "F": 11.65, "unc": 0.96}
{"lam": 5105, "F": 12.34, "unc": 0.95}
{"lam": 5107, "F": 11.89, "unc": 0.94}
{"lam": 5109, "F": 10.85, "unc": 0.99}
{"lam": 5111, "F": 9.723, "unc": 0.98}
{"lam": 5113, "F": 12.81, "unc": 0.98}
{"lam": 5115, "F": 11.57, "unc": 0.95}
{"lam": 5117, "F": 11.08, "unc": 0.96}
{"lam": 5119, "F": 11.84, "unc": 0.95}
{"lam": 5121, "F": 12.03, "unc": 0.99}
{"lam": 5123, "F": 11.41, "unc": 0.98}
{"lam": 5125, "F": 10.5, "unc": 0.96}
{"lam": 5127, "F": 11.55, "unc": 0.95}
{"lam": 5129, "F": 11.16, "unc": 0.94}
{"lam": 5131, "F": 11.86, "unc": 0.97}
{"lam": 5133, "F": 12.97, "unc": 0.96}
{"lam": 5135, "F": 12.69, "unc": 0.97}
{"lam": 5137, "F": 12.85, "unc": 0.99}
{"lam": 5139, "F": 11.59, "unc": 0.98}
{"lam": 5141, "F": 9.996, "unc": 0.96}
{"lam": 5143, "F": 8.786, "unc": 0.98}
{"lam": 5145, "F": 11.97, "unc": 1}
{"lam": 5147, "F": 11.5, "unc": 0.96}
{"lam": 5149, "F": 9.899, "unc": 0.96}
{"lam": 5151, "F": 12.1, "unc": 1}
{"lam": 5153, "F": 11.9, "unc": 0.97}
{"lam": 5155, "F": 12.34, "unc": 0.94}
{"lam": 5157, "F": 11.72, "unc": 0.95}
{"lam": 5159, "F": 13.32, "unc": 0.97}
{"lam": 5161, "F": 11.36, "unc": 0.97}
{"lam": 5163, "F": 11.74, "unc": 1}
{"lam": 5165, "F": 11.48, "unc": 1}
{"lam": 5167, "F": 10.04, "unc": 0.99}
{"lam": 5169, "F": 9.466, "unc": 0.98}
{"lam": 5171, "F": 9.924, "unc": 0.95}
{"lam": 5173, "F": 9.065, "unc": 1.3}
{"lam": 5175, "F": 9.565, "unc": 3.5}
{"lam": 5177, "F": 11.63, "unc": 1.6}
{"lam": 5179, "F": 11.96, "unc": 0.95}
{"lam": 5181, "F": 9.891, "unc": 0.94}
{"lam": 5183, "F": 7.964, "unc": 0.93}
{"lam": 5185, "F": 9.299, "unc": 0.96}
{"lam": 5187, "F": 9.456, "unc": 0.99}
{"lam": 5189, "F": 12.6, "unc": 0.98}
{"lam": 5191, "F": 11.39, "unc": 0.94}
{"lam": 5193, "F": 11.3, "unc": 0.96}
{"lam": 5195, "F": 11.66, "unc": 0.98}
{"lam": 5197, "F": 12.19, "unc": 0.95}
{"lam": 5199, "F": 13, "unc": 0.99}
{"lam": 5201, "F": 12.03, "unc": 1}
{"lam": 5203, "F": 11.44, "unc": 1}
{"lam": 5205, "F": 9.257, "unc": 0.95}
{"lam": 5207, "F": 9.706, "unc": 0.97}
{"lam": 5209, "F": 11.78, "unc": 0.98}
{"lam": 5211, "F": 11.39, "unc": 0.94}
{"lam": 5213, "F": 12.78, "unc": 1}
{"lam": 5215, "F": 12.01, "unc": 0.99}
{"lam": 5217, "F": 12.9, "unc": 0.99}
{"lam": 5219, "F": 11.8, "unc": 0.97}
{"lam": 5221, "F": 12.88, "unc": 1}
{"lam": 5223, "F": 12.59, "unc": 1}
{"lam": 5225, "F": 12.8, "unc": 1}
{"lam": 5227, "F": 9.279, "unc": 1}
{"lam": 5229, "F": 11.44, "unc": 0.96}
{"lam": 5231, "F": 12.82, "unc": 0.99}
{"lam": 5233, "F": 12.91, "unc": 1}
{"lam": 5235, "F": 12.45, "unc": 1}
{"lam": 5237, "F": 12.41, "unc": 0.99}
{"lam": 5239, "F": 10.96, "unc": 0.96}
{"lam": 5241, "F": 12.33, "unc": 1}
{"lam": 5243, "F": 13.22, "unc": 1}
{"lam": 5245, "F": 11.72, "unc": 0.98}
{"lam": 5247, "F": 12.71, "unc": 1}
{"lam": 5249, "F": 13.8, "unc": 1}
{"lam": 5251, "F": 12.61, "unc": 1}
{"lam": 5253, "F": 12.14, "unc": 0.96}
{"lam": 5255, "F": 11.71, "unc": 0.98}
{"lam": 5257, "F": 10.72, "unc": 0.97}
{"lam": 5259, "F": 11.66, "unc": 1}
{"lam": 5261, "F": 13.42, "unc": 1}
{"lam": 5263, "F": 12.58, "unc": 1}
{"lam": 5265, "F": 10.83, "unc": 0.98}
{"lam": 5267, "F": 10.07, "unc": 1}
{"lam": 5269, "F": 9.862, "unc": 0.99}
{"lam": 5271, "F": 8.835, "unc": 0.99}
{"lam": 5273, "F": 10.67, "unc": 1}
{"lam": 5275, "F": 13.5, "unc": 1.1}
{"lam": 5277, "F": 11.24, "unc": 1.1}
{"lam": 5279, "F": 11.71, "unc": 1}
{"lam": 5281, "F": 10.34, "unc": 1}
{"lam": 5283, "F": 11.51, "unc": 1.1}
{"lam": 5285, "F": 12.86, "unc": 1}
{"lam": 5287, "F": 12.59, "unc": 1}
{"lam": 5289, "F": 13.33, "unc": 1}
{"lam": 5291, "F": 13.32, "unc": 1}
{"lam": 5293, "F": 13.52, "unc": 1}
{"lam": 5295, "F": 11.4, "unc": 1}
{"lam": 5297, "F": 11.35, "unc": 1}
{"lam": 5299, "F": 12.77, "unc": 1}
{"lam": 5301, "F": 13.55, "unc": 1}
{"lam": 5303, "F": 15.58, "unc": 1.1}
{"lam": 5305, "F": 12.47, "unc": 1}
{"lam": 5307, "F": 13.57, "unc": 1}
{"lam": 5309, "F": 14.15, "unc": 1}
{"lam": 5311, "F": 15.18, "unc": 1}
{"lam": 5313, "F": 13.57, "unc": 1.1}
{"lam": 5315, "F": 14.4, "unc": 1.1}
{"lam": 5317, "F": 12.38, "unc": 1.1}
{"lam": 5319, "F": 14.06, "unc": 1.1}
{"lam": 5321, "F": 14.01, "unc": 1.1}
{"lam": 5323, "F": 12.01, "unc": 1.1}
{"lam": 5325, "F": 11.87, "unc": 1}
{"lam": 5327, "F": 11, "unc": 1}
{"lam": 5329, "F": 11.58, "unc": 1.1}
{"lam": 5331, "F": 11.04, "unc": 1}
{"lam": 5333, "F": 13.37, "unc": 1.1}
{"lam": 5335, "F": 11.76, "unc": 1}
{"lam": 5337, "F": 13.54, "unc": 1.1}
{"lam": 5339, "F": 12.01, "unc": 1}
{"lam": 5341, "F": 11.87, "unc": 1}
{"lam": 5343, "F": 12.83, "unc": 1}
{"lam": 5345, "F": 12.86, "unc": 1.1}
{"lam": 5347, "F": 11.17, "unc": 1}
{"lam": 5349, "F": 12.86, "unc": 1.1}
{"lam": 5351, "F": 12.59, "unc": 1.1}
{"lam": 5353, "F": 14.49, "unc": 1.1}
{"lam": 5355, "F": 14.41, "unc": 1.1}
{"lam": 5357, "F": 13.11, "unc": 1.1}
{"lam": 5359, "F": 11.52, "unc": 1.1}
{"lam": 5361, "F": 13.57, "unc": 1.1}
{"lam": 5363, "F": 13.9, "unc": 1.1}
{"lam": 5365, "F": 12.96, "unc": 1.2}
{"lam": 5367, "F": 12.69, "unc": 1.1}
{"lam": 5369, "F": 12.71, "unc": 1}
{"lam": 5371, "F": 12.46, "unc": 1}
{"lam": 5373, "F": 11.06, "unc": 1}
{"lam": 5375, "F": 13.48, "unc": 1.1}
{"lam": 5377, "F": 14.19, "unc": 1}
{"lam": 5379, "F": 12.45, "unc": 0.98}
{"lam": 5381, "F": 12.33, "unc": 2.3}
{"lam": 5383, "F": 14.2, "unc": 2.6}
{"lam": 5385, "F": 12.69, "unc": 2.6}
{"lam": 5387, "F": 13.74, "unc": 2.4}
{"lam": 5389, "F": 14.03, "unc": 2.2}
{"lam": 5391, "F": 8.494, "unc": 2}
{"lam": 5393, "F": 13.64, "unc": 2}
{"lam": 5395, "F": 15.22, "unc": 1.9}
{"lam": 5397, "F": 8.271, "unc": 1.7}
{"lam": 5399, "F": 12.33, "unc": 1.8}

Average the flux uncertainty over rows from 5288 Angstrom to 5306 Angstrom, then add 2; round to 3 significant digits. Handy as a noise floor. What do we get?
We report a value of 3.01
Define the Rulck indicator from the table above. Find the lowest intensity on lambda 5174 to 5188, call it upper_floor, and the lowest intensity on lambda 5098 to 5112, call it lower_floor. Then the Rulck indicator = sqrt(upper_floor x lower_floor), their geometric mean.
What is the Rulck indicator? 8.7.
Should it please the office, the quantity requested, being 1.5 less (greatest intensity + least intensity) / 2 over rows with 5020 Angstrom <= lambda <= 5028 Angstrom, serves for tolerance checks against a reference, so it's -9.6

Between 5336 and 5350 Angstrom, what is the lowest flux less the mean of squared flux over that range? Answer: -144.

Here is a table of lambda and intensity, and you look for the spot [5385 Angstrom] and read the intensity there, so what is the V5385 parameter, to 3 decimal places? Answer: 12.690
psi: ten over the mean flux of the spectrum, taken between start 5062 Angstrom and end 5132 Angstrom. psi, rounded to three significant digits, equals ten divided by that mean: 0.869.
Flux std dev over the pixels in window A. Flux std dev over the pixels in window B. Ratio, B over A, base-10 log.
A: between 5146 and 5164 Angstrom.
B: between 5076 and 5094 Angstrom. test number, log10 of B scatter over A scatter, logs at -0.19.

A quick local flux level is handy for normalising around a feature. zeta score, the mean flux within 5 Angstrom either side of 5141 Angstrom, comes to 11.0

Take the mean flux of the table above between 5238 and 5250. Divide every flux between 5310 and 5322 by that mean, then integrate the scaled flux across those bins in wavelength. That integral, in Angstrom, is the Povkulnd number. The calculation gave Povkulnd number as 13.4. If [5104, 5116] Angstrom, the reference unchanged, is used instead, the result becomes 11.1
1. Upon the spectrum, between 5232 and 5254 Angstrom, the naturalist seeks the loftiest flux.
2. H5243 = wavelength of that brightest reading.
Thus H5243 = 5249 Angstrom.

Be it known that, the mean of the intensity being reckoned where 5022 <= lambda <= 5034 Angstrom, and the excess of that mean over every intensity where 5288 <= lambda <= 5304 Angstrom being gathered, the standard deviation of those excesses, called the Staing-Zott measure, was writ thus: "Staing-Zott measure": 1.3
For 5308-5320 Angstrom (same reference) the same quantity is 0.9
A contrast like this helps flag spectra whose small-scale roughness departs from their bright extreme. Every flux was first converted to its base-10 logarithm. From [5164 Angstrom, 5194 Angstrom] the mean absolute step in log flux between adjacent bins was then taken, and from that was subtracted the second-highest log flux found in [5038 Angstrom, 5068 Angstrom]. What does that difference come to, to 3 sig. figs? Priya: -1.05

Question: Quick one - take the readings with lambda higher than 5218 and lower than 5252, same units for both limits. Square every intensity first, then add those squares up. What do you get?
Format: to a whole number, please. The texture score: 2580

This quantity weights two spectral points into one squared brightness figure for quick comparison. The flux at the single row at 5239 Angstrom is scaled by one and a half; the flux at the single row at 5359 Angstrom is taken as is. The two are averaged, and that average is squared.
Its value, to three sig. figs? 195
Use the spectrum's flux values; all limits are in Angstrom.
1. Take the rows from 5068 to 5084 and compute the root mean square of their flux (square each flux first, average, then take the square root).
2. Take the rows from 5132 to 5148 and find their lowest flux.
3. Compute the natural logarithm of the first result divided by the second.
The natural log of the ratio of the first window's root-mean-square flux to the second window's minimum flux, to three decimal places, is 0.299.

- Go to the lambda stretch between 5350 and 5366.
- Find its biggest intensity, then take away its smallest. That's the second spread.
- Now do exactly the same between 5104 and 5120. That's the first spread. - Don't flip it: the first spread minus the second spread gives 0.1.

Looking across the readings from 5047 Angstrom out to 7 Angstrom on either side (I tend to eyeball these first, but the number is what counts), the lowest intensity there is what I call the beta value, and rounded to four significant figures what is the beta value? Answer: 9.329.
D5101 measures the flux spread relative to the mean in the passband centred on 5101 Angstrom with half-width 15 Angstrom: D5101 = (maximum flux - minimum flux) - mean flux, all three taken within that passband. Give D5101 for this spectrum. -8.2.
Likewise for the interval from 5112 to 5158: -7.4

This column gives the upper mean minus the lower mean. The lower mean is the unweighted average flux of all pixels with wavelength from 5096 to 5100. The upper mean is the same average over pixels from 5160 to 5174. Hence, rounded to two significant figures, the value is -1.0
